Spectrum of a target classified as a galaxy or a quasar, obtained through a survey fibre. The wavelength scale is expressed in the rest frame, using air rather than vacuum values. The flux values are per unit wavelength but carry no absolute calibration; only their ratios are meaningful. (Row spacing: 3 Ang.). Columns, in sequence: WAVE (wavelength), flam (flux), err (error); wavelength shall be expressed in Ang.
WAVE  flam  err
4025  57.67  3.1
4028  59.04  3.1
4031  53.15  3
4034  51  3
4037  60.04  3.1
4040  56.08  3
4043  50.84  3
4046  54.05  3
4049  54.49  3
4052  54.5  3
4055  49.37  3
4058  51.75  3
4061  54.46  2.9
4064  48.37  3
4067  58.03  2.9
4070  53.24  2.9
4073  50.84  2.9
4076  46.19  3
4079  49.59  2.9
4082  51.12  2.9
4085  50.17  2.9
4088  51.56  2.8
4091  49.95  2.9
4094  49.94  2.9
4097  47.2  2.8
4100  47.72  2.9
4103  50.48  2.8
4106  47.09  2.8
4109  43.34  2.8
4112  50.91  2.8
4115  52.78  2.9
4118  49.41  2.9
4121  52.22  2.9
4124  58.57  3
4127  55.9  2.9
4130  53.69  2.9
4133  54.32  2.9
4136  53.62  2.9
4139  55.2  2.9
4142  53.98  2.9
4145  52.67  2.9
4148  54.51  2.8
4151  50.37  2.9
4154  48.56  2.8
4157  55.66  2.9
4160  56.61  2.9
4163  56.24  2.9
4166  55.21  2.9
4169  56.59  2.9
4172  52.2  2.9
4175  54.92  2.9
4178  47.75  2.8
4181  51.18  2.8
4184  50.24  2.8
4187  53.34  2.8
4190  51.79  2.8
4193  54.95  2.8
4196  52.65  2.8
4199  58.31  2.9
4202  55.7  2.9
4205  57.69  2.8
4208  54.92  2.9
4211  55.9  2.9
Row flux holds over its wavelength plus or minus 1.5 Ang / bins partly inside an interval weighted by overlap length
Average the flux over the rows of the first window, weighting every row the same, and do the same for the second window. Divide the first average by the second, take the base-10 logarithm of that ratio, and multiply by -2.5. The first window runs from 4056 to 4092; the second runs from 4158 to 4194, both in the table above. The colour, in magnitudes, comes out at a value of 0.045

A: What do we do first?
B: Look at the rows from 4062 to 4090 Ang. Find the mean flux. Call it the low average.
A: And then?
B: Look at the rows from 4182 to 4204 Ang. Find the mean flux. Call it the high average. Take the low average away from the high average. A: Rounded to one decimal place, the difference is 2.8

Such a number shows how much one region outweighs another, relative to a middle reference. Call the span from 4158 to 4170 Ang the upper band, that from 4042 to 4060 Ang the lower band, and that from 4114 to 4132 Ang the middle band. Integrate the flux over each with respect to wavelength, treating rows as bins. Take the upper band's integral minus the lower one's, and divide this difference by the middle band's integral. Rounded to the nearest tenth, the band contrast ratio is -0.3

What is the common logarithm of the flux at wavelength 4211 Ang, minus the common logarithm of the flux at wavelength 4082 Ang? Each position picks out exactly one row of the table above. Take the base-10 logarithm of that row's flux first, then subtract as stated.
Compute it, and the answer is 0.039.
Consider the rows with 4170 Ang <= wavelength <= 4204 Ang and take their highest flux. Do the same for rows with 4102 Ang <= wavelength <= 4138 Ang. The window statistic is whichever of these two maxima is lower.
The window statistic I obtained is 58.3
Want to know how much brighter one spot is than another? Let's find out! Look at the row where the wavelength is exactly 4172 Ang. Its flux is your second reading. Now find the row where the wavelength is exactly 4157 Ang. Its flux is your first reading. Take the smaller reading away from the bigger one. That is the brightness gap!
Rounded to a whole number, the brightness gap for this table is 3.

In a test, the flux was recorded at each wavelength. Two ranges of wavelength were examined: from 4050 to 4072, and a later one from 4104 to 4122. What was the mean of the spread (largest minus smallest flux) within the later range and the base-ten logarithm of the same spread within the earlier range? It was 5.2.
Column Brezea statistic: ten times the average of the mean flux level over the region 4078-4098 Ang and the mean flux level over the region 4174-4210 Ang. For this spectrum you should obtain 518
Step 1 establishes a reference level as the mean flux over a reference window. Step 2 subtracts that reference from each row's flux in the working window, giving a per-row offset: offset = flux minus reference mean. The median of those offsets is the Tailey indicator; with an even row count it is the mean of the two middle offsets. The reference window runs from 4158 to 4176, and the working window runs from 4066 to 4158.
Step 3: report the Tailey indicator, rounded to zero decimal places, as -4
